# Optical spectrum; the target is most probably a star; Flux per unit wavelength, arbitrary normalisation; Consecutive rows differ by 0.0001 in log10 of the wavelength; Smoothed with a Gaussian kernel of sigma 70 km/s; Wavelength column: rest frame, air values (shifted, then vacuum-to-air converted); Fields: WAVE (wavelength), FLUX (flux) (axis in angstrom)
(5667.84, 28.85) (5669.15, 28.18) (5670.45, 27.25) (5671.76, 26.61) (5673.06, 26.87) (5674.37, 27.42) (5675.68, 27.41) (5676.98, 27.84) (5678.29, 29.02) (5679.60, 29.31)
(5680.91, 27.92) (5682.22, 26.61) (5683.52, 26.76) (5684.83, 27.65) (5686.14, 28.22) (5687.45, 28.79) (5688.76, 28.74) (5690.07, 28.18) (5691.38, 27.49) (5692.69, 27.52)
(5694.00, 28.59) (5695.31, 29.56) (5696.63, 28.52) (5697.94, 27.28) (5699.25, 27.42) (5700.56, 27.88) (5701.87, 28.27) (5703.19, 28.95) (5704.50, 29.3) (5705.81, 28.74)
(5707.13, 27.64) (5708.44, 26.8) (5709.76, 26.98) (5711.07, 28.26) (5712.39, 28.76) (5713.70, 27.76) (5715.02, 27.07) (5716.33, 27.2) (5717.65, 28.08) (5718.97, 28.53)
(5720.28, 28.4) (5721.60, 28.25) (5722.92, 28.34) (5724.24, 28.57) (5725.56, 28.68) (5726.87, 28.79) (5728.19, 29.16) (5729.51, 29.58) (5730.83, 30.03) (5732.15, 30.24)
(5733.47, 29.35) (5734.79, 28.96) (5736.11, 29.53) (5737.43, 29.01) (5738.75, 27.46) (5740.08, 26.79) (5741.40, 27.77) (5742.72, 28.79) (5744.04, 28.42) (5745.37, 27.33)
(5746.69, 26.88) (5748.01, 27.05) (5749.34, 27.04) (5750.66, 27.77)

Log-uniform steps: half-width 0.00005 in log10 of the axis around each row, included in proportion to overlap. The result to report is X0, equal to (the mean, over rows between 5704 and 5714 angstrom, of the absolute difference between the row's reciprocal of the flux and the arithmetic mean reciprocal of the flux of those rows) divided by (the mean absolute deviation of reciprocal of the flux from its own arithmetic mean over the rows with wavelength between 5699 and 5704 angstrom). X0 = 1.5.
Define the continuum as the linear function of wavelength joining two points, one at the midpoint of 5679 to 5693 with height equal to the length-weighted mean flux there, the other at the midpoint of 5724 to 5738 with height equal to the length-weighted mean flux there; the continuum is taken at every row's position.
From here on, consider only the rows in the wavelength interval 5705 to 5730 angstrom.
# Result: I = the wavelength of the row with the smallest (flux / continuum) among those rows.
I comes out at 5708.44 angstrom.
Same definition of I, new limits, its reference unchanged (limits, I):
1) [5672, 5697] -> 5682.22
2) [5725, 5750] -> 5746.69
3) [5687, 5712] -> 5708.44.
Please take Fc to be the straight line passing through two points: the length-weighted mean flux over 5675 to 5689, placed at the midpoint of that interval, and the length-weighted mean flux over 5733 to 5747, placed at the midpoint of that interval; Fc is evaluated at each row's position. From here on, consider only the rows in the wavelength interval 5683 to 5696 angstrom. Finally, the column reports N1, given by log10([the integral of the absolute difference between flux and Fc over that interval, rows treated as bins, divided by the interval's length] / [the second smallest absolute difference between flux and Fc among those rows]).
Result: 0.51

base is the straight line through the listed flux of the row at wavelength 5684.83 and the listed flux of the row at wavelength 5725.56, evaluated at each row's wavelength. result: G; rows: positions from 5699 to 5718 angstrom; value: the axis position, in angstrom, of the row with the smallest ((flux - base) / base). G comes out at 5708.44 angstrom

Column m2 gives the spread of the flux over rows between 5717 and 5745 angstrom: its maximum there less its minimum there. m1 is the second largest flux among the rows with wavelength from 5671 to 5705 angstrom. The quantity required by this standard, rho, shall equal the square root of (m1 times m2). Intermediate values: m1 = 29.31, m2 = 3.45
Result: 10.1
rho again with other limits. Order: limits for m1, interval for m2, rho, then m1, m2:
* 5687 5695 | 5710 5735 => 9.5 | 28.74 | 3.17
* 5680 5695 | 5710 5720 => 7.0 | 28.74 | 1.69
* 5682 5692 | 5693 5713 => 8.9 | 28.74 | 2.76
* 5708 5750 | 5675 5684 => 9.0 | 30.03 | 2.70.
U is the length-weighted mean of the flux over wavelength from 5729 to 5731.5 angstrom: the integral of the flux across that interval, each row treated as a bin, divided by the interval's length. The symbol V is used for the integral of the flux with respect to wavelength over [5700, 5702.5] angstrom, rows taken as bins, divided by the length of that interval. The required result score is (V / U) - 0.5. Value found 0.443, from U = 29.8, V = 28.1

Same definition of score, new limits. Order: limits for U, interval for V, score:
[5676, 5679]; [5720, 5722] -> 0.498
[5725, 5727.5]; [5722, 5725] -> 0.484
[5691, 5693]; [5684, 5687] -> 0.514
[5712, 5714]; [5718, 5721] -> 0.502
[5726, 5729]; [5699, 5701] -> 0.454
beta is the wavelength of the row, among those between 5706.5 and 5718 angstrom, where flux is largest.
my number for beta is 5712.39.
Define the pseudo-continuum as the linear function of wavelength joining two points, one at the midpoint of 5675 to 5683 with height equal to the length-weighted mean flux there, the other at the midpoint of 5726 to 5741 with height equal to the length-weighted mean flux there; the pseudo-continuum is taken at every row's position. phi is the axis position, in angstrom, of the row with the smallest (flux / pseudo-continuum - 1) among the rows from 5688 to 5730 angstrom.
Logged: 5708.44 angstrom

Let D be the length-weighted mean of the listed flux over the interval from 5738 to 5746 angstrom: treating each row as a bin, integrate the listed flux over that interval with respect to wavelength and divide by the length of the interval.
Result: 27.7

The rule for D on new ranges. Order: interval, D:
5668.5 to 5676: 27.3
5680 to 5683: 27.5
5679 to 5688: 27.9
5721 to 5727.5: 28.5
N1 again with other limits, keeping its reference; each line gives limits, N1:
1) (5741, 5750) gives 0.27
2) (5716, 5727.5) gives 0.57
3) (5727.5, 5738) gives 0.21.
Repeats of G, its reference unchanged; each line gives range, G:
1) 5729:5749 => 5746.69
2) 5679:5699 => 5682.22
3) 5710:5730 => 5715.02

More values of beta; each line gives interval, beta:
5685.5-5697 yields 5695.31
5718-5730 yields 5729.51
